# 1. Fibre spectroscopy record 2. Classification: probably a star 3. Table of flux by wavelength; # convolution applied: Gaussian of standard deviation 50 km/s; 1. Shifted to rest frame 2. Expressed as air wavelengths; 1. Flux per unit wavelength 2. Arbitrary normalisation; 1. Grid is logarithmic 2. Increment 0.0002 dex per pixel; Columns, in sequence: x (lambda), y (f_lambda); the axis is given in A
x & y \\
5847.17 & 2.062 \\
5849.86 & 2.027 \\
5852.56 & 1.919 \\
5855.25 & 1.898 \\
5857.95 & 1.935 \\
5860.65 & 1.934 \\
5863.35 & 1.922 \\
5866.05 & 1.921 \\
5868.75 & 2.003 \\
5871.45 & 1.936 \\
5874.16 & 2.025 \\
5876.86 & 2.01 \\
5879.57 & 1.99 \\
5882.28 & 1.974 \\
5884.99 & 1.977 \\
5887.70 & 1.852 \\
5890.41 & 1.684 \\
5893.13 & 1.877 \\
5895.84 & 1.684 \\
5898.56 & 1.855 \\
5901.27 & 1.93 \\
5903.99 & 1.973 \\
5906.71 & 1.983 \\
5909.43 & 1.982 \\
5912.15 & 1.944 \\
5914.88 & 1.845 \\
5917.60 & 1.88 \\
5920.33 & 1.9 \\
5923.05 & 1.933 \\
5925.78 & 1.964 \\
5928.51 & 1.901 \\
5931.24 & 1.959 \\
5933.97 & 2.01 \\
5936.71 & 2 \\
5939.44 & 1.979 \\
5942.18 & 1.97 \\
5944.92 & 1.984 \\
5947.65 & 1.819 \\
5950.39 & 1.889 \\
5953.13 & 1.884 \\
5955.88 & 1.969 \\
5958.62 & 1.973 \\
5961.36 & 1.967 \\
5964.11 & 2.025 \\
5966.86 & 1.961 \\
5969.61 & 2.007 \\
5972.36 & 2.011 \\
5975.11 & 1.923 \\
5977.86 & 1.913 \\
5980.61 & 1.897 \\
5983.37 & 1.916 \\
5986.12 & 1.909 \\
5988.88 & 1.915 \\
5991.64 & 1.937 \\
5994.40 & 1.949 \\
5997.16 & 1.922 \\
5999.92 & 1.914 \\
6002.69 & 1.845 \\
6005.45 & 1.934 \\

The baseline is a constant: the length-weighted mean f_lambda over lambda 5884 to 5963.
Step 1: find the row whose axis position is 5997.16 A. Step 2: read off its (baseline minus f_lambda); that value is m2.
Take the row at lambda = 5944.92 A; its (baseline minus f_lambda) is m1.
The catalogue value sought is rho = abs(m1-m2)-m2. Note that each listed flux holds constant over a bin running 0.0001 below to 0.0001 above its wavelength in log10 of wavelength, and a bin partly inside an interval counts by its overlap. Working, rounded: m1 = -0.07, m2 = -0.01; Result 0.07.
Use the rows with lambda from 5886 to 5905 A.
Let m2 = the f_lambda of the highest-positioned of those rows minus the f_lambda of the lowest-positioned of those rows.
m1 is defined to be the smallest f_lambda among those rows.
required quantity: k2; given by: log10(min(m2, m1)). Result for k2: -0.92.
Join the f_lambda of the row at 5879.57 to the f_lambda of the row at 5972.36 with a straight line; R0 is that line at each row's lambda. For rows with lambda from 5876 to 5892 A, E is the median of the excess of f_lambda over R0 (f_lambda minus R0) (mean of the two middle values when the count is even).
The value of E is -0.02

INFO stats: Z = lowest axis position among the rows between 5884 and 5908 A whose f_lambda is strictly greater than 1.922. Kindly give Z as 5884.99 A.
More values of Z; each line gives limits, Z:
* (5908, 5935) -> 5909.43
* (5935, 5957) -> 5936.71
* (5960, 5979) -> 5961.36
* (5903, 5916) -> 5903.99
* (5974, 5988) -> 5975.11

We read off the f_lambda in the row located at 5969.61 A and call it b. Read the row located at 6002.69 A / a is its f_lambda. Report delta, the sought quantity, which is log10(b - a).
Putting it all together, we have -0.8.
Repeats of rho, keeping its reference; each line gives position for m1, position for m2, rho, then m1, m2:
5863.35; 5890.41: 0.01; -0.01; 0.23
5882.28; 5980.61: 0.06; -0.06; 0.02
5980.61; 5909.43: 0.15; 0.02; -0.07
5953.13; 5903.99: 0.15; 0.03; -0.06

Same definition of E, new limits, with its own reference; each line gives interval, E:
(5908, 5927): -0.07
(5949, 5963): -0.04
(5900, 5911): -0.02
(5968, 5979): -0.05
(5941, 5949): -0.03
